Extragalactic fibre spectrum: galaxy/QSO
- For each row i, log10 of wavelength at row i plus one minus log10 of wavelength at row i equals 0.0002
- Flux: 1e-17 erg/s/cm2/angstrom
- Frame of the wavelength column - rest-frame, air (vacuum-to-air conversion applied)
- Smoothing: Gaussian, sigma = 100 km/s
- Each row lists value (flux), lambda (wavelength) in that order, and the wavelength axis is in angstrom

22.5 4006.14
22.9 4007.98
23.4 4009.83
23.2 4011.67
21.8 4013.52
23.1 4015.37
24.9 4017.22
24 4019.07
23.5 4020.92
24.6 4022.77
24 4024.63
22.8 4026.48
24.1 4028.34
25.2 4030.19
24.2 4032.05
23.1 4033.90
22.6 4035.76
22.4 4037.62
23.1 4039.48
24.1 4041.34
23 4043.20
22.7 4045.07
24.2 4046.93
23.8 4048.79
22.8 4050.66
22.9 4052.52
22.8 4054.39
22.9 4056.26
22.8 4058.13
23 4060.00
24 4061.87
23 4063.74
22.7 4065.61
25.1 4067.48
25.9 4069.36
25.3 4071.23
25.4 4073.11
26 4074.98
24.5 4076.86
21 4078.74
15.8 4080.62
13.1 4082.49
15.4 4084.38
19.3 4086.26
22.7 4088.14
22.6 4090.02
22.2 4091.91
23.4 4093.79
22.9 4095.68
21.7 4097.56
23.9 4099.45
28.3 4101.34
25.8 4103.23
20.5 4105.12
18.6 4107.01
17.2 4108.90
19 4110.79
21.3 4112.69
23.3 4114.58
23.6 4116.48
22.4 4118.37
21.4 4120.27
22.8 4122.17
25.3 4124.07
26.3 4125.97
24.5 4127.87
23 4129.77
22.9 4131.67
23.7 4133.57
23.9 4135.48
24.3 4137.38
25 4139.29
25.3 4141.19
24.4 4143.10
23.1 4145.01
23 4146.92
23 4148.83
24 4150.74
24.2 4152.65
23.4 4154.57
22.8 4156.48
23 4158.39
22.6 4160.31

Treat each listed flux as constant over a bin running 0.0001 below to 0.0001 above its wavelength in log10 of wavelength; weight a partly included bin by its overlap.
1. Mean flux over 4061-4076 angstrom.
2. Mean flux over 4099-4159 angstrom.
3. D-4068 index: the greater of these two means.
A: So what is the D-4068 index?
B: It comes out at 24.7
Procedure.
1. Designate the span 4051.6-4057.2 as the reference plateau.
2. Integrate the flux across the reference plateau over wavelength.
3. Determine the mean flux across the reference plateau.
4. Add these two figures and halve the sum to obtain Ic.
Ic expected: 75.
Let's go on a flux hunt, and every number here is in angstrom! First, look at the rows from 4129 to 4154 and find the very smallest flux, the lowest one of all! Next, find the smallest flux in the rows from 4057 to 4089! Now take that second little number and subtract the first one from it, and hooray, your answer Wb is -10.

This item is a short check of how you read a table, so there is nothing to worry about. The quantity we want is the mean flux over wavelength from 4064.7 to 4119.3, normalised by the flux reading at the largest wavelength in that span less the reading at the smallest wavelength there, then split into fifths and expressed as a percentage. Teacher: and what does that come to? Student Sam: -1469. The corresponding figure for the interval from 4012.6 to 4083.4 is -53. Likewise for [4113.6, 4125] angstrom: 231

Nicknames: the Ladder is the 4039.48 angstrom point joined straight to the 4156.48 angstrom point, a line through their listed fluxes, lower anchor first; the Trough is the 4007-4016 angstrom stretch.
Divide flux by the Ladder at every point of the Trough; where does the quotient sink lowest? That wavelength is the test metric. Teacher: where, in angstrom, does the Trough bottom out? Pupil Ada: 4013.52 angstrom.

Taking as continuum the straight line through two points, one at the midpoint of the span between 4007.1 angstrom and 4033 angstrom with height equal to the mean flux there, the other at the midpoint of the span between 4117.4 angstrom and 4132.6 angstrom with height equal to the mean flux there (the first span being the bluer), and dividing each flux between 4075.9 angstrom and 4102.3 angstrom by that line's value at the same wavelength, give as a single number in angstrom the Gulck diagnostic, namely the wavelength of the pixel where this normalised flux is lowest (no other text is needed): 4082.49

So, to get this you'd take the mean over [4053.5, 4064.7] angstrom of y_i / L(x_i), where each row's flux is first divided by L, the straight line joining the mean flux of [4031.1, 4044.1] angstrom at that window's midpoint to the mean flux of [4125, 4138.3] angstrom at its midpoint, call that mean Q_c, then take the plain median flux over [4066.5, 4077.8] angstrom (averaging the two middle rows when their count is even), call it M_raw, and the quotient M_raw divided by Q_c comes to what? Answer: 26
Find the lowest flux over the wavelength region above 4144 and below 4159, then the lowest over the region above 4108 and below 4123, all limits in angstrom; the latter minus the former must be -6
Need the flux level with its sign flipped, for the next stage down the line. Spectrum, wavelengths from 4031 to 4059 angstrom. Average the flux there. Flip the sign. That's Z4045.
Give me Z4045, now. -23.2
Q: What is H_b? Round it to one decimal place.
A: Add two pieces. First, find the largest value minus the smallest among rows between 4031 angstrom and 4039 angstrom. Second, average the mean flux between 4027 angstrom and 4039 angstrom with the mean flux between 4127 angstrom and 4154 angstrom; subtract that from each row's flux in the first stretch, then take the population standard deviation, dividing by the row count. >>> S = 2.5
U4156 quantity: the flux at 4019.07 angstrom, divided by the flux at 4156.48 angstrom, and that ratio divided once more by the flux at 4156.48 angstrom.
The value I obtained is 0.046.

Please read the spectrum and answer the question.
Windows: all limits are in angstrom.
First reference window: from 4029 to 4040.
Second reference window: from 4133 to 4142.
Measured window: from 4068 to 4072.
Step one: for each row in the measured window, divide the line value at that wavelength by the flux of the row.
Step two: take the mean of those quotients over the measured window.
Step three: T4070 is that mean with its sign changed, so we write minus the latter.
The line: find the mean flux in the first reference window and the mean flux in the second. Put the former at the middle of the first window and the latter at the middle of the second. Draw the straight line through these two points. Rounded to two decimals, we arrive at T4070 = -0.93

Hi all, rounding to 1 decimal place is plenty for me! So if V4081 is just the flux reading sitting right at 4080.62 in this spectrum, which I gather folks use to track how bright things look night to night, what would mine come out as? 15.8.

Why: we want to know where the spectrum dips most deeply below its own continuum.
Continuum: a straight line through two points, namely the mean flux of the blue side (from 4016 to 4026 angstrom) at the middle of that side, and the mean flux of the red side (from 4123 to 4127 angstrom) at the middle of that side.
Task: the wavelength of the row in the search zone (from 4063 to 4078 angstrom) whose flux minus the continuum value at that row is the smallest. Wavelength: 4065.61 angstrom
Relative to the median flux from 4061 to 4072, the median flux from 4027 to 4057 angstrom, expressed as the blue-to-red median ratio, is 0.94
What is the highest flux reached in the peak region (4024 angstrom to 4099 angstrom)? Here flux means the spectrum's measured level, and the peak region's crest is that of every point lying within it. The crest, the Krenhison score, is 26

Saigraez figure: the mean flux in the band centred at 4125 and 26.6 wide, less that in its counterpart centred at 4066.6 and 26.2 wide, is -0.4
